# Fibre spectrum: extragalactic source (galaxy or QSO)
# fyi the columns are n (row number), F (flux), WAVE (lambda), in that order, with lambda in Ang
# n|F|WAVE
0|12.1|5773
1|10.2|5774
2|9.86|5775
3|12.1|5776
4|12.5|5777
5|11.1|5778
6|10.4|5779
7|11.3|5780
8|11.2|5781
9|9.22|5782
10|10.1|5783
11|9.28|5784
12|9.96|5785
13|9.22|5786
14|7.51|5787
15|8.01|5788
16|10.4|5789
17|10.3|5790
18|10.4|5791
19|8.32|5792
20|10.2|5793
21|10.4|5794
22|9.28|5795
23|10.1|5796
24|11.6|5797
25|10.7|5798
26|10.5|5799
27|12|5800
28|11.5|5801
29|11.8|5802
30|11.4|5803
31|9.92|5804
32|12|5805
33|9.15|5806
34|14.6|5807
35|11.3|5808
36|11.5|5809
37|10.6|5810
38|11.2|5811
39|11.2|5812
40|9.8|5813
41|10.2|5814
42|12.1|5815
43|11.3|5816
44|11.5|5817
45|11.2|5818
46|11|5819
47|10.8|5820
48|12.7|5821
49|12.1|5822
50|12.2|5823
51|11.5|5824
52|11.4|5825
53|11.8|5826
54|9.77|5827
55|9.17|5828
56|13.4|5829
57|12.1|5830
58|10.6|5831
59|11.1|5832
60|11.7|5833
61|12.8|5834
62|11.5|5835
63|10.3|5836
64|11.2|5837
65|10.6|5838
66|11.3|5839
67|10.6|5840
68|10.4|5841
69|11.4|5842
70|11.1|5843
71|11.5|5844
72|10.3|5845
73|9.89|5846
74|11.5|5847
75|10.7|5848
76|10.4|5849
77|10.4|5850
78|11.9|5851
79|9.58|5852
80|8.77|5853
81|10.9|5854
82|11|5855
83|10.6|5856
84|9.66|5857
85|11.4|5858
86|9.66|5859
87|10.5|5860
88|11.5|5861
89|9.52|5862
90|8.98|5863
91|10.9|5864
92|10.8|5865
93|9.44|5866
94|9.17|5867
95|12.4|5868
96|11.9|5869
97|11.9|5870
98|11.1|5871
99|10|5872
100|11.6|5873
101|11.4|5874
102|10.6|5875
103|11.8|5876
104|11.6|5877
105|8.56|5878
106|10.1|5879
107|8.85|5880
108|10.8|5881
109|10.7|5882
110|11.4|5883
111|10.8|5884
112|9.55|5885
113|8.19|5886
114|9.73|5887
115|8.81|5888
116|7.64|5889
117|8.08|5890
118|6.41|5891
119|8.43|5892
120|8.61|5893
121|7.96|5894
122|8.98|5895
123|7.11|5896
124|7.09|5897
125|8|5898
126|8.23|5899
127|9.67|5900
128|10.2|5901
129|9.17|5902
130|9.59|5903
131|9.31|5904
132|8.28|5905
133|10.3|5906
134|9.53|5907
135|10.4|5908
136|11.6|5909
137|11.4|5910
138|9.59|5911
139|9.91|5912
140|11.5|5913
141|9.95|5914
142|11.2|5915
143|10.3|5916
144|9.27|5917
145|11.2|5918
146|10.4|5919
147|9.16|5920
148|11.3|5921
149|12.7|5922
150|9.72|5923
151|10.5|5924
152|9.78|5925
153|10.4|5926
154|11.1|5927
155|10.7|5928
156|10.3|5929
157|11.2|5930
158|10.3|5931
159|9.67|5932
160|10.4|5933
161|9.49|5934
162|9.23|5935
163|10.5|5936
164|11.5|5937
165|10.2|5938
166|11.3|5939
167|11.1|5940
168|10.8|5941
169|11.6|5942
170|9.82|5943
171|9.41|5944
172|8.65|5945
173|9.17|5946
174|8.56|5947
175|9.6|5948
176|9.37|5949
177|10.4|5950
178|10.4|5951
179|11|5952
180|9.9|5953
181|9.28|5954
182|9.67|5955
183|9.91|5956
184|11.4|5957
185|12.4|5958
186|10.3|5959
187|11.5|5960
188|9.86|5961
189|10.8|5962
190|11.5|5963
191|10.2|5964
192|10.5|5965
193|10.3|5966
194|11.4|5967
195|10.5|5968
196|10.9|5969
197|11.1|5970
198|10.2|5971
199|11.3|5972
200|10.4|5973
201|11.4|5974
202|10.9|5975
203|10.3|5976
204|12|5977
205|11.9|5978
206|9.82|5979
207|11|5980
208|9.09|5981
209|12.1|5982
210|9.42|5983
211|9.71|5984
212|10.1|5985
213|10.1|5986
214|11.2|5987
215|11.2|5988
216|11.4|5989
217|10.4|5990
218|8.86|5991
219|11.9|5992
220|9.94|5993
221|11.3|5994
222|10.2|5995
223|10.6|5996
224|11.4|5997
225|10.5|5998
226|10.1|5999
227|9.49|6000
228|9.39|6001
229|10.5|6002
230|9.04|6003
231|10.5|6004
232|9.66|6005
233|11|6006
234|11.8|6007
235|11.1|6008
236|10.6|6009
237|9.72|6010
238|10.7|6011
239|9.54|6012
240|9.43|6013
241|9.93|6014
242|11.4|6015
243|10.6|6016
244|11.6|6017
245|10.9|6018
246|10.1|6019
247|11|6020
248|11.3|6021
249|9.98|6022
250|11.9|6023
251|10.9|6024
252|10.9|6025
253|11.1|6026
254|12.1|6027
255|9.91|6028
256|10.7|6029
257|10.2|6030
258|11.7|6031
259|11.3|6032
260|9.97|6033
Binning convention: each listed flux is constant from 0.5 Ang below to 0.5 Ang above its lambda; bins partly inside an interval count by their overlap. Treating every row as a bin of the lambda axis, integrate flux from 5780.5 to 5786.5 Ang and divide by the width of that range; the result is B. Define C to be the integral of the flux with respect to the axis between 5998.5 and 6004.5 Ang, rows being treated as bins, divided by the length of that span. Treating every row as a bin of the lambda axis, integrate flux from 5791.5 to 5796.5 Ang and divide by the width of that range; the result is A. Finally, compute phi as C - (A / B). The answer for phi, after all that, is 8.9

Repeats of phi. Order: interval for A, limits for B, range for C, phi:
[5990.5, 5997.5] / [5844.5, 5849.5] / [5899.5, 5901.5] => 8.9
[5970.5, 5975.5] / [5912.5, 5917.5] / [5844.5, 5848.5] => 9.6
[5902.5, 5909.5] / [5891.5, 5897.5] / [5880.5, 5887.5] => 8.9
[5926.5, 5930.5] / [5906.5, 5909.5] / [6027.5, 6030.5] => 9.2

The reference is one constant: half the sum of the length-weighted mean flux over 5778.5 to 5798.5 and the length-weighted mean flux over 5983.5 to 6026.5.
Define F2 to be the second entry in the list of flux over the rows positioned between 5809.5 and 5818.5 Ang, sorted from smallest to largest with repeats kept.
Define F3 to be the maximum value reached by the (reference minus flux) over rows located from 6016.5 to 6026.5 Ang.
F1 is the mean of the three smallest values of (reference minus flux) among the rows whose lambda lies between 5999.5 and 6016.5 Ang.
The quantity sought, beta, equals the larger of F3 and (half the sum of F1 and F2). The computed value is 4.49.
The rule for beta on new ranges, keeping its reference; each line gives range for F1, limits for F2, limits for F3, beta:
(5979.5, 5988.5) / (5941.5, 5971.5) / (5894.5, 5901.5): 3.68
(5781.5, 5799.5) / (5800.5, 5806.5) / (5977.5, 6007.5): 4.60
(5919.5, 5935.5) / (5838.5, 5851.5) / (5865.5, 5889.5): 4.39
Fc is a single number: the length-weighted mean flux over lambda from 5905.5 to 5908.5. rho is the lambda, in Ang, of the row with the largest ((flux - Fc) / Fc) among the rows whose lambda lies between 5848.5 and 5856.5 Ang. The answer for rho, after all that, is 5851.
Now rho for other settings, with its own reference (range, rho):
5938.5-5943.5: 5942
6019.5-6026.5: 6023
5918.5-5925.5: 5922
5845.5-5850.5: 5847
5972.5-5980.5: 5977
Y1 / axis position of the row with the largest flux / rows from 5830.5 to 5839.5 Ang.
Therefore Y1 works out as 5834 Ang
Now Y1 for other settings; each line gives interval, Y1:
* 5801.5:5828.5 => 5807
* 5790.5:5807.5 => 5807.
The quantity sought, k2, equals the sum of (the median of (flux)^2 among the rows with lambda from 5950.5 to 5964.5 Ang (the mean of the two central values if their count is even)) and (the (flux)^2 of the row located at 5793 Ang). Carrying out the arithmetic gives 211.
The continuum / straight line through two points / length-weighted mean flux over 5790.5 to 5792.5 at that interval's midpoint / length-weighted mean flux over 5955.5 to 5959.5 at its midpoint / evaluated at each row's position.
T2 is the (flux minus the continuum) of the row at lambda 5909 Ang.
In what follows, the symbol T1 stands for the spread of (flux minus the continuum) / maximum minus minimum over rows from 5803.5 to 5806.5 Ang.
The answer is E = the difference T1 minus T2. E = 1.8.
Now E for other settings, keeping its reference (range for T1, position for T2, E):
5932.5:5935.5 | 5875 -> 0.8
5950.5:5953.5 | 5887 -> 1.7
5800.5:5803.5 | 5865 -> -0.3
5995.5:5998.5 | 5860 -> 0.4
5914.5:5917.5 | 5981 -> 4.1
